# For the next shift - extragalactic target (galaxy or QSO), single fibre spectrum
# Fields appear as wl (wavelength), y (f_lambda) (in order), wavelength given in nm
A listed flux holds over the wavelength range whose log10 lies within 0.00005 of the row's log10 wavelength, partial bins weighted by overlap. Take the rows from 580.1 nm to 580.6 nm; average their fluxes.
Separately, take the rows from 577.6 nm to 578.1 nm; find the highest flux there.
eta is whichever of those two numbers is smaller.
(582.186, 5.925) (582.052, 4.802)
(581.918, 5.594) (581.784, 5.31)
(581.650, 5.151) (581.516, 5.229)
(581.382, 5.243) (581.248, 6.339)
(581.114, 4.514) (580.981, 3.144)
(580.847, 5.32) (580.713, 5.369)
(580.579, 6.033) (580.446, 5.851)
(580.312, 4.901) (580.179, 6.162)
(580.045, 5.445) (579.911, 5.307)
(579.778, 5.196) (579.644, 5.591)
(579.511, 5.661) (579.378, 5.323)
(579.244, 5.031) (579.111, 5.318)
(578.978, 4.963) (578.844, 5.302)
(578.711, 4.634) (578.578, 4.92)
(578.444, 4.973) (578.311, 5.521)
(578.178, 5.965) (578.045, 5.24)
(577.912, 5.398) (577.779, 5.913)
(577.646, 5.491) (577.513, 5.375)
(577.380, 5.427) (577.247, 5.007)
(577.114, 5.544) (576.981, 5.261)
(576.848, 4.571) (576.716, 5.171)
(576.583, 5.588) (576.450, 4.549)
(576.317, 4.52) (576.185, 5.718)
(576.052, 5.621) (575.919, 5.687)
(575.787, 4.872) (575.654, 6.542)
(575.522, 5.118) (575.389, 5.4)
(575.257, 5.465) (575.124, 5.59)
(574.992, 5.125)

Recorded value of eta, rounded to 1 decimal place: 5.7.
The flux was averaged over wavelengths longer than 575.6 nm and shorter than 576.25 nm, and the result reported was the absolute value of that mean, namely 5.7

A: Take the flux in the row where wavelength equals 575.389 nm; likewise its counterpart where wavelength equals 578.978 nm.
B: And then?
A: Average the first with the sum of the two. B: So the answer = 7.88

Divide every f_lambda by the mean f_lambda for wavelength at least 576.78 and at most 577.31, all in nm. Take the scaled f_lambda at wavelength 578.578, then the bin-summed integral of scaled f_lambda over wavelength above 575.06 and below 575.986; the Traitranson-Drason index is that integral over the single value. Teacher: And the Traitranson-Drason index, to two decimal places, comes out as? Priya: 1.04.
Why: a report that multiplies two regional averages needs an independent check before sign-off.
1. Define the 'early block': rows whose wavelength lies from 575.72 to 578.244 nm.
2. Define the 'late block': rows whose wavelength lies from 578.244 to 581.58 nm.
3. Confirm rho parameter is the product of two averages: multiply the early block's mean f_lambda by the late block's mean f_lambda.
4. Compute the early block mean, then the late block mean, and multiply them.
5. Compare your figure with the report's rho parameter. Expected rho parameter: 27.9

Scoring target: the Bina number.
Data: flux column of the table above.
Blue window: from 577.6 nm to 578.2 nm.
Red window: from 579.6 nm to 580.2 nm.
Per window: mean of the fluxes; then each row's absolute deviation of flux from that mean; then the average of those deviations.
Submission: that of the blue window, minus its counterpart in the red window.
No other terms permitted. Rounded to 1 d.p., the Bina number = 0.0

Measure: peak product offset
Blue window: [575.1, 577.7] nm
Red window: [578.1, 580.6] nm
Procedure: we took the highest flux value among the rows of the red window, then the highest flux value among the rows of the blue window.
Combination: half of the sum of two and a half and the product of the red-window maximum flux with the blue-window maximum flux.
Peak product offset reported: 21.4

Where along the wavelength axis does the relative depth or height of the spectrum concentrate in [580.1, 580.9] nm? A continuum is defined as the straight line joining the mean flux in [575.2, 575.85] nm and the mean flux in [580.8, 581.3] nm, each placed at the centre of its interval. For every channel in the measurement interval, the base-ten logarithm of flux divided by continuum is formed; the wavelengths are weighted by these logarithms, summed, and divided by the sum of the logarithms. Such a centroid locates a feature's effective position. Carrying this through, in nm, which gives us 580.49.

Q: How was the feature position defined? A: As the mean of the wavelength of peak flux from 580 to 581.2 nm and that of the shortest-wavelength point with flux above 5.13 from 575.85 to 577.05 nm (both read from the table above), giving 578.05 nm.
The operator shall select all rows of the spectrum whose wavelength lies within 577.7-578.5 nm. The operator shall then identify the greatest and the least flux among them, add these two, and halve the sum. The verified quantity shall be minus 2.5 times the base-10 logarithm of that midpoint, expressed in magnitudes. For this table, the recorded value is -1.84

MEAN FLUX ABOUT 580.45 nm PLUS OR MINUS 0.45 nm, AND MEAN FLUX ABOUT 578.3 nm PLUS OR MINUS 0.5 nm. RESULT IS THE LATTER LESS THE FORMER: -0.3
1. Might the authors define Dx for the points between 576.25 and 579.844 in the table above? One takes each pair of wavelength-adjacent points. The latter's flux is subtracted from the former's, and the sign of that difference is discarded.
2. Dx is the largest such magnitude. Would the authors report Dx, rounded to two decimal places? 1.04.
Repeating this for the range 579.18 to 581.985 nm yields 2.18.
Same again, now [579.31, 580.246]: 0.72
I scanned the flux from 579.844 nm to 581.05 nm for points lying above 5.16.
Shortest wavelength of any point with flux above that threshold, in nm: 579.911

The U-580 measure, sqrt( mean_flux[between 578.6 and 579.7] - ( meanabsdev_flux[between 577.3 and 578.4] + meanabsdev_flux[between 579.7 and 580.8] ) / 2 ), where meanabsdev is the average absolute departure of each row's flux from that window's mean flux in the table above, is 2.22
